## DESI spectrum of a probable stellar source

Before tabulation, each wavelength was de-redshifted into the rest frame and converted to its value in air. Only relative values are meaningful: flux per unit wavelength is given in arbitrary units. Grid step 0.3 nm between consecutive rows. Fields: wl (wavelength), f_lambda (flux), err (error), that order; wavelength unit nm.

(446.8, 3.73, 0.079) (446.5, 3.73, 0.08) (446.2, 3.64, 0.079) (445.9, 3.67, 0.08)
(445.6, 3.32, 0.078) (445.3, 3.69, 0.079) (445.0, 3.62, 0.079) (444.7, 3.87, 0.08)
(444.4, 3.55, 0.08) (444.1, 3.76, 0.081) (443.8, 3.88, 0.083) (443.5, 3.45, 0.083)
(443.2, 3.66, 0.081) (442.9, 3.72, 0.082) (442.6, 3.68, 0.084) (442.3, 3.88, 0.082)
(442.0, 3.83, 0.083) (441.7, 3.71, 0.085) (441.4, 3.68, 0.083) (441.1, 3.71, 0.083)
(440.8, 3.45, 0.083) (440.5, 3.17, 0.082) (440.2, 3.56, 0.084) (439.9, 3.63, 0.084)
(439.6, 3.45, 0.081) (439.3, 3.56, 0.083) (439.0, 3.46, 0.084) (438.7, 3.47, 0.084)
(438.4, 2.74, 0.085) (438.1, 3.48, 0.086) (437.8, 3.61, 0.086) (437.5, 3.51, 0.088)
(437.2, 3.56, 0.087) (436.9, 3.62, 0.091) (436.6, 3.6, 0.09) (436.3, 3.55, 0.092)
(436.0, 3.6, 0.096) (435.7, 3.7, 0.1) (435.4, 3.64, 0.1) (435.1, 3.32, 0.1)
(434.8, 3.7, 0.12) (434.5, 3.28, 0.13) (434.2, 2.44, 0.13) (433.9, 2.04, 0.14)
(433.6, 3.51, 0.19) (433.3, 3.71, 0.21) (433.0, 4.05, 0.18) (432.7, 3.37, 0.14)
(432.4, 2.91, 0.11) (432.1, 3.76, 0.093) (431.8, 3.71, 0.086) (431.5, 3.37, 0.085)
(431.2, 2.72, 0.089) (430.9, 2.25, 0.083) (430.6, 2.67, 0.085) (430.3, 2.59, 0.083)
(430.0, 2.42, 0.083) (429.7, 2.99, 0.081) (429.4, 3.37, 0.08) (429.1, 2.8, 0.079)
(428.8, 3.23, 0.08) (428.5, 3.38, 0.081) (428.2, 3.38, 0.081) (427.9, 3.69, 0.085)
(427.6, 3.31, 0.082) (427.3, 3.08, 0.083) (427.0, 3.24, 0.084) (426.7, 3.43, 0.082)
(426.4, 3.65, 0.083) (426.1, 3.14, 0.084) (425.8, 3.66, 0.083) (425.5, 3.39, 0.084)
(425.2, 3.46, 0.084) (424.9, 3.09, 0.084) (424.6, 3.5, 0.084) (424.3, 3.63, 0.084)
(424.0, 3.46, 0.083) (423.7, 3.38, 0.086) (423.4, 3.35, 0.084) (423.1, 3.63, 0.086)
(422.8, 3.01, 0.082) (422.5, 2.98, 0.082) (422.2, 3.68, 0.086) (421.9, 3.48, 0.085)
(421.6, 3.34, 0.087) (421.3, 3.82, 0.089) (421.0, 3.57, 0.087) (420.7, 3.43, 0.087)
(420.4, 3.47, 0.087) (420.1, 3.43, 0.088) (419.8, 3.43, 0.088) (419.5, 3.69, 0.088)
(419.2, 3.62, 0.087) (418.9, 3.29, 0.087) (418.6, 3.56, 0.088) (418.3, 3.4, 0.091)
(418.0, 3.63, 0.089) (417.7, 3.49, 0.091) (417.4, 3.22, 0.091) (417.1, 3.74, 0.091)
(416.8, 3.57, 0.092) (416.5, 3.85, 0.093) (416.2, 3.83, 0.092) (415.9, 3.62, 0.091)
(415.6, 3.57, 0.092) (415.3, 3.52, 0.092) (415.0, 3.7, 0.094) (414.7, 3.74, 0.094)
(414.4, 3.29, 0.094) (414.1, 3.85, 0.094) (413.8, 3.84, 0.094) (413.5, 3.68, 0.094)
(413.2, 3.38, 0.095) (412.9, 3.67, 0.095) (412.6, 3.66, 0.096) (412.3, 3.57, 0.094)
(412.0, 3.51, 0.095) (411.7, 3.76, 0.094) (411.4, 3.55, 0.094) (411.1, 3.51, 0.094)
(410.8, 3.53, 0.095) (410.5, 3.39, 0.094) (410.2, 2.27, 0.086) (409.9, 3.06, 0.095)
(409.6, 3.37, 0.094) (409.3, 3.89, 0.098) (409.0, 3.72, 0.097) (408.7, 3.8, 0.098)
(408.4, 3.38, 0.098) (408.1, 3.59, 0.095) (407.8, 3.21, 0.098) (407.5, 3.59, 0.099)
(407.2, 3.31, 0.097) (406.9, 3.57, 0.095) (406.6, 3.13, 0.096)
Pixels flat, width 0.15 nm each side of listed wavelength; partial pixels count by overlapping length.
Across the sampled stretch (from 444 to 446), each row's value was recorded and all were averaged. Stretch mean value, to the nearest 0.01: 3.64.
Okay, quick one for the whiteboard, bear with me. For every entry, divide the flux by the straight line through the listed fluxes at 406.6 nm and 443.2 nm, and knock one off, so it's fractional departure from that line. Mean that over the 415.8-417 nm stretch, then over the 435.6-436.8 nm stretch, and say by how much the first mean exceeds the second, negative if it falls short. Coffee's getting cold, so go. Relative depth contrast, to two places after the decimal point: 0.12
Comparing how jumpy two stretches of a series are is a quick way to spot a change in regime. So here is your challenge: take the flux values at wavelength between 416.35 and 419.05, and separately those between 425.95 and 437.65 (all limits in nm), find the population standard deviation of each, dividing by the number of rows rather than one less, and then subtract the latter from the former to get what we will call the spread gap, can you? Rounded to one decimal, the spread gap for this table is -0.3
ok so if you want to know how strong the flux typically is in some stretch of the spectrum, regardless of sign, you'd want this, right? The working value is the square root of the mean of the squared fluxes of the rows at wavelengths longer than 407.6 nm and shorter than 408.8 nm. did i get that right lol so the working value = 3.50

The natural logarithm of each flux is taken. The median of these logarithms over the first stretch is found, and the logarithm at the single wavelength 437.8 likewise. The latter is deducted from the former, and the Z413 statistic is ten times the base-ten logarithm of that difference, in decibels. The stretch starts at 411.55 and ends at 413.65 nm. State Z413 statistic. -18.6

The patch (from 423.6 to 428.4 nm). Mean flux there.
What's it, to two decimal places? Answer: 3.41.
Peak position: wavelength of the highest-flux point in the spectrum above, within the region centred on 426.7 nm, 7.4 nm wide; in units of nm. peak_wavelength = 427.9 nm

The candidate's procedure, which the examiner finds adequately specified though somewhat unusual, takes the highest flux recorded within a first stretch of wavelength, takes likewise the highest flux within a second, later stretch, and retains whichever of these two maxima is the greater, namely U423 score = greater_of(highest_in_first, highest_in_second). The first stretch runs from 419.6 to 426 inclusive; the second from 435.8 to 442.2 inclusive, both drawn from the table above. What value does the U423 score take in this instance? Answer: 3.83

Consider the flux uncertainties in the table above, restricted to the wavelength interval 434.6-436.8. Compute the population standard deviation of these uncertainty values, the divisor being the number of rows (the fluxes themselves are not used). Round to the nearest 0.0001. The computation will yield 0.0091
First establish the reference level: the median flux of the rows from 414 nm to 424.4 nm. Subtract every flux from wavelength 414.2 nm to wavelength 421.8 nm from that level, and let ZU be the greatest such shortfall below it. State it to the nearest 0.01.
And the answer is 0.34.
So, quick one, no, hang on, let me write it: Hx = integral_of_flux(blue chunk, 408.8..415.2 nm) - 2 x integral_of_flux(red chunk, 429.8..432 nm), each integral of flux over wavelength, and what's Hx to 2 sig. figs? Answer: 10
